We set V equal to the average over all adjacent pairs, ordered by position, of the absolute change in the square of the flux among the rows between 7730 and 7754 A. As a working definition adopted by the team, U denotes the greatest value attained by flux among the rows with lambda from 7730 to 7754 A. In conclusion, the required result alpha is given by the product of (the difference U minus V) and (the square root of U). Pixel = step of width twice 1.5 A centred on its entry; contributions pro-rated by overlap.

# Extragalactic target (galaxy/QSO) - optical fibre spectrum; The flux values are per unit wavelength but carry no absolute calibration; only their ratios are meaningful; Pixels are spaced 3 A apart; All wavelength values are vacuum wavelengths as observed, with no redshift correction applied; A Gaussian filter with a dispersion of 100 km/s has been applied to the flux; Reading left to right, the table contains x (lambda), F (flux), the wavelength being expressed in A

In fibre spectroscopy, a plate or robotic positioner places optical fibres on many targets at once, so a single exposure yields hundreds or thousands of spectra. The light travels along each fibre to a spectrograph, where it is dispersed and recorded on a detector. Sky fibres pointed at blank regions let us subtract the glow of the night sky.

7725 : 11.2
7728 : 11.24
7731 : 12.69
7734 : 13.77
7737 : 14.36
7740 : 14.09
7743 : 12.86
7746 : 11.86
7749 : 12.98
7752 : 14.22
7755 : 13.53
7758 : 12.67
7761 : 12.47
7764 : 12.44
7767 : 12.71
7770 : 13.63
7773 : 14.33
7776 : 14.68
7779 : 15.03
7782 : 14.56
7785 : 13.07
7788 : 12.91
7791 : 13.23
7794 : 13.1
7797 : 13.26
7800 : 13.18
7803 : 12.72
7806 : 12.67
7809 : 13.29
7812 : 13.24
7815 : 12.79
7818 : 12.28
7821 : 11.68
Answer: -39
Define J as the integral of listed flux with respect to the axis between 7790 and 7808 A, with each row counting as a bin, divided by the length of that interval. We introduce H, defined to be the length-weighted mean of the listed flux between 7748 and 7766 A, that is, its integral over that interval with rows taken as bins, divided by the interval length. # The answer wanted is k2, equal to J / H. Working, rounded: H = 13.0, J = 13.03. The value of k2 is 1.00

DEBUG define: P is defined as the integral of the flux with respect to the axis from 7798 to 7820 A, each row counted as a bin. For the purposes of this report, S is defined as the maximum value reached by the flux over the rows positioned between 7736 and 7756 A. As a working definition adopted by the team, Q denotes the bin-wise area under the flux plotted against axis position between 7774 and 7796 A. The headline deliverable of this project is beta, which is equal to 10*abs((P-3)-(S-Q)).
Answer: 5692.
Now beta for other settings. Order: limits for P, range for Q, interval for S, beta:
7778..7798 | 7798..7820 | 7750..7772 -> 5371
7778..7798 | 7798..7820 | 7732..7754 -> 5370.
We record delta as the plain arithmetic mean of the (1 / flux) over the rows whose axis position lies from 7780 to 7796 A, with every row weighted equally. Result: 0.0749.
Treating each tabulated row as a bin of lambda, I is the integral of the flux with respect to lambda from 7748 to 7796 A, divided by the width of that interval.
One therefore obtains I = 13.48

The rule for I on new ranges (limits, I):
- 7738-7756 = 13.28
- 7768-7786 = 14.21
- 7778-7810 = 13.34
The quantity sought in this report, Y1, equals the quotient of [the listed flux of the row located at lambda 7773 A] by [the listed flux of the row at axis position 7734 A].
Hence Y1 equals 1.04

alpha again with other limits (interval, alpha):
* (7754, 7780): 10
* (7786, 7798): 29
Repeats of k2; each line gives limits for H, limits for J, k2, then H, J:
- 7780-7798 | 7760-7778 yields 1.00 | 13.4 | 13.45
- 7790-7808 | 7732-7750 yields 1.02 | 13.0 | 13.31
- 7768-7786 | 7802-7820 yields 0.90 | 14.2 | 12.80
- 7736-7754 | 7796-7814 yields 0.98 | 13.4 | 13.05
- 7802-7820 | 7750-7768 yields 1.02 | 12.8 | 13.01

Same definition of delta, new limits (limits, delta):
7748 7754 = 0.0737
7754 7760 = 0.0764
